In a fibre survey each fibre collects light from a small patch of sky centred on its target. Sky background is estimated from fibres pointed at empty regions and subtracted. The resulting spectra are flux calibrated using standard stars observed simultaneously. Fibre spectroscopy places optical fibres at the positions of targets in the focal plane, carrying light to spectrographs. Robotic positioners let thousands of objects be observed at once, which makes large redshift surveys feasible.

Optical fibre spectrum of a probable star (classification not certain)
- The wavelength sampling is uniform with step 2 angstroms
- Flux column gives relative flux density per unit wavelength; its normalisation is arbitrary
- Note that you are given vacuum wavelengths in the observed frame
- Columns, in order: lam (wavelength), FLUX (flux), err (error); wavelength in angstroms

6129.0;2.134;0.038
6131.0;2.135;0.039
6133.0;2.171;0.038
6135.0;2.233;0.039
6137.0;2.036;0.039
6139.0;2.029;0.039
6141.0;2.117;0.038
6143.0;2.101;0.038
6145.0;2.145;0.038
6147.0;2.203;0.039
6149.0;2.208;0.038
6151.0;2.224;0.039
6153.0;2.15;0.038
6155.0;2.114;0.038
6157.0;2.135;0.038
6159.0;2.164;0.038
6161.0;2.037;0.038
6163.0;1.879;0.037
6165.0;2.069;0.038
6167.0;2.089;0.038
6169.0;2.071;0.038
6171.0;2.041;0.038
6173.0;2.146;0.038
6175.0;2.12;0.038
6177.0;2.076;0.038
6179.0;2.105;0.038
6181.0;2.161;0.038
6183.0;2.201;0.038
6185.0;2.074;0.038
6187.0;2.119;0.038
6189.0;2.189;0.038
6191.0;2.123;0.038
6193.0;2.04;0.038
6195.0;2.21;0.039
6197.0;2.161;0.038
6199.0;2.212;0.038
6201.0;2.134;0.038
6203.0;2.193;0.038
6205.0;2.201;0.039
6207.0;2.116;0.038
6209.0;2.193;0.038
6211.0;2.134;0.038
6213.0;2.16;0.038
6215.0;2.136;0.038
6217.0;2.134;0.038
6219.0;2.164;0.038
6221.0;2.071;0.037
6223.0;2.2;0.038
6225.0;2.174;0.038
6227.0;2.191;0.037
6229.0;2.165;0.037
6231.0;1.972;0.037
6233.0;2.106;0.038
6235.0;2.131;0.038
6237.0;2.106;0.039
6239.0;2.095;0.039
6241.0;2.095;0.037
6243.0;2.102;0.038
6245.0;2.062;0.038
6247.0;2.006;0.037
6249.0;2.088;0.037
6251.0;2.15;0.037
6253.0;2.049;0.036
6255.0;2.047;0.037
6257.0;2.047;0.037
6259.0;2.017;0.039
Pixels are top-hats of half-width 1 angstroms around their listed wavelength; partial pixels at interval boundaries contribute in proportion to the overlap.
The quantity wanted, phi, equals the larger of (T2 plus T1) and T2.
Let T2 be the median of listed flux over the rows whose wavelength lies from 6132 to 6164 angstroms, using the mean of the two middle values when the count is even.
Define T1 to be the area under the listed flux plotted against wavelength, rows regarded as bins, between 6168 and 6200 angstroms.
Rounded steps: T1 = 68.1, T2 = 2.14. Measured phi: 70.2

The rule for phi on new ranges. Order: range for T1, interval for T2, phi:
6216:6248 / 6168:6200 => 69.7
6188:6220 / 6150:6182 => 71.1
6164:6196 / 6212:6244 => 69.8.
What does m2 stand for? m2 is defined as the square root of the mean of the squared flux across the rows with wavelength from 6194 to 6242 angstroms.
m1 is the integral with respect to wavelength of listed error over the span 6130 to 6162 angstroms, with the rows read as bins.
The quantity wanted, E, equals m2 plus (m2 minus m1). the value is 3.06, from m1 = 1.23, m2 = 2.14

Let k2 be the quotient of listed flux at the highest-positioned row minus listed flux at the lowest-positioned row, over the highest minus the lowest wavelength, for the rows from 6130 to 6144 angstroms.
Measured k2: -0.0028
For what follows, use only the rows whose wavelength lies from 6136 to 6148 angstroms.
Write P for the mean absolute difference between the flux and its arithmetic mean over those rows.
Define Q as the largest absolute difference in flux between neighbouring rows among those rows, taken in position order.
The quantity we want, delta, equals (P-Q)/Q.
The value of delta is -0.43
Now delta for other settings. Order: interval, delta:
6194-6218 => -0.64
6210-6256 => -0.76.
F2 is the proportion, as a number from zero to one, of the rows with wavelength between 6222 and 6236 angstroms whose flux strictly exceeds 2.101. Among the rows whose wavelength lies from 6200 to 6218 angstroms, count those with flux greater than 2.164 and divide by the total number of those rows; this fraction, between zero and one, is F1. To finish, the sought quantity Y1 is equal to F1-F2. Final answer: -0.5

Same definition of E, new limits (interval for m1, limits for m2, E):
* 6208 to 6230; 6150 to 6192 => 3.39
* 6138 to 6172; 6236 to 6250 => 2.86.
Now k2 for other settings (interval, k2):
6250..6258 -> -0.0172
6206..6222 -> -0.0032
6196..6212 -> -0.0019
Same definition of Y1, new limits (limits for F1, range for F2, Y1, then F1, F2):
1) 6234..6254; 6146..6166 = -0.7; 0.0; 0.7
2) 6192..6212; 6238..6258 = 0.3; 0.5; 0.2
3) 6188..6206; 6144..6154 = -0.4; 0.6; 1.0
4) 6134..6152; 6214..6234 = -0.4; 0.4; 0.8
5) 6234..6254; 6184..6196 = -0.7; 0.0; 0.7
